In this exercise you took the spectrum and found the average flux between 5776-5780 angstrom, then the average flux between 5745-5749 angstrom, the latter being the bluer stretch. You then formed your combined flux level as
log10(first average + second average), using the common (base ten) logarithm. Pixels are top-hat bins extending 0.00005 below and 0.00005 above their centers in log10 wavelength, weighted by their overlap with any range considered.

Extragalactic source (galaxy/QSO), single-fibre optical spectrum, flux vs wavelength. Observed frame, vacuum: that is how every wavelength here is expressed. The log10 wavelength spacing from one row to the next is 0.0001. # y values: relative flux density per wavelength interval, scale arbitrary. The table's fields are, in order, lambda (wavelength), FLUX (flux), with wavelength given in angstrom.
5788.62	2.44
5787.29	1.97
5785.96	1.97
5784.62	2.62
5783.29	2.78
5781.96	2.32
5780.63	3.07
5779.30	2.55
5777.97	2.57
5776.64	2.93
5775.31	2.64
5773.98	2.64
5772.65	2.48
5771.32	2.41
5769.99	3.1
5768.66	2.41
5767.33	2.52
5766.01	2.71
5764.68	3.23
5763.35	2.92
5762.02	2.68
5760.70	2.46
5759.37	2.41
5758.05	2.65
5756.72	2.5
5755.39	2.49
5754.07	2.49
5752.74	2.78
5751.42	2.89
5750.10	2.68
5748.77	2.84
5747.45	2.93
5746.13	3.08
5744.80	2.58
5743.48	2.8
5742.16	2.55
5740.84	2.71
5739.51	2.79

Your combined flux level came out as 0.75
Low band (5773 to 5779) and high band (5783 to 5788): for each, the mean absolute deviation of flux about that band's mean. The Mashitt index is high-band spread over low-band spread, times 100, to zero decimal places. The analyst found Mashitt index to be 311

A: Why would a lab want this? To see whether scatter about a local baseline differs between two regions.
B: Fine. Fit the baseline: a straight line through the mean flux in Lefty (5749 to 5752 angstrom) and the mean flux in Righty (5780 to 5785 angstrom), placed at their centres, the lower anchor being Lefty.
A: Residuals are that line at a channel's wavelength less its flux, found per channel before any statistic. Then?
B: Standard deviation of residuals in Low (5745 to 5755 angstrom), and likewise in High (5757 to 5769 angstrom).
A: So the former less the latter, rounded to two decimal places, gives -0.09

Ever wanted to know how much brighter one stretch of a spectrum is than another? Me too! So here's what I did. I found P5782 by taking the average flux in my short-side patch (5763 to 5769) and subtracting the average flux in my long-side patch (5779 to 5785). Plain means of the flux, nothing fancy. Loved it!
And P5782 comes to 0.09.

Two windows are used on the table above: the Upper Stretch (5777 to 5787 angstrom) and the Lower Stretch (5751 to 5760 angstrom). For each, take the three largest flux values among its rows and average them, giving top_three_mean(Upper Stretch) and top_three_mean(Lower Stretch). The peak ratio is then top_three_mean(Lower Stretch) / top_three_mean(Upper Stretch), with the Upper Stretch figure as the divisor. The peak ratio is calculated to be 0.98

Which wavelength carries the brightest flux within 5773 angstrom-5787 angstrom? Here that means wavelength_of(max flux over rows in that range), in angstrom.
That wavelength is 5780.63 angstrom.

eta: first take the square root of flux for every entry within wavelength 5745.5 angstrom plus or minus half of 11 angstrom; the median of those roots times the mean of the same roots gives 2.76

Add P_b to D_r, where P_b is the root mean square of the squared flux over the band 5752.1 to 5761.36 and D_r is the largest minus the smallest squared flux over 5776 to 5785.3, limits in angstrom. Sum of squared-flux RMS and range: 10.5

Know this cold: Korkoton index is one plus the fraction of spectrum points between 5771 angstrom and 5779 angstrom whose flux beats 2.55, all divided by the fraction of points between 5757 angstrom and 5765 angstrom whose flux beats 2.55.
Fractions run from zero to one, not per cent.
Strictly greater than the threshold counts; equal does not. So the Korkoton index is 2.5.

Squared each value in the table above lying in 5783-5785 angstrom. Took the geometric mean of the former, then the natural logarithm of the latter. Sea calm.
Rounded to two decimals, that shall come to 1.99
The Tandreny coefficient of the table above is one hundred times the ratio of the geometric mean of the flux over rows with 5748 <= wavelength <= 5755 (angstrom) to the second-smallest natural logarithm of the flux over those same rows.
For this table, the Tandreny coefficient 277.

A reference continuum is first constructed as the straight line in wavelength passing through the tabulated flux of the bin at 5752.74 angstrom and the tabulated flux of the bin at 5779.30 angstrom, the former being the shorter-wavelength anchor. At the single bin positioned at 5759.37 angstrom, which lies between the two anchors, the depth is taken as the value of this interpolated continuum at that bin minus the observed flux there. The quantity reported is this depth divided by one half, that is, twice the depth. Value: 0.63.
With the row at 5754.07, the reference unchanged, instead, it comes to 0.56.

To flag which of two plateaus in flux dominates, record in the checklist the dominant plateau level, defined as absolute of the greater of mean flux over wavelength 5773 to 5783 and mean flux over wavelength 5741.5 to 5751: 2.78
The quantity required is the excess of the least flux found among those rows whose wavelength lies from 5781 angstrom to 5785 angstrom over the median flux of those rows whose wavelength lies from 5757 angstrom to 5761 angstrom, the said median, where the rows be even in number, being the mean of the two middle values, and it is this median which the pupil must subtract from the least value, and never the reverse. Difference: -0.1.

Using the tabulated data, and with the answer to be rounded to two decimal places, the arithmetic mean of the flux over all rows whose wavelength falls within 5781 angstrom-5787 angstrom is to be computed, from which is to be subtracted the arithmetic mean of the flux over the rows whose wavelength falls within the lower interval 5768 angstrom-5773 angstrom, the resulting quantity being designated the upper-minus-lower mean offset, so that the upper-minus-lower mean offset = -0.18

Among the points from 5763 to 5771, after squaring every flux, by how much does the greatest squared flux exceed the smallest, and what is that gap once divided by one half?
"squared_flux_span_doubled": 9.2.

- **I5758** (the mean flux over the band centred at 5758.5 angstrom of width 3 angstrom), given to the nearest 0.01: 2.53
